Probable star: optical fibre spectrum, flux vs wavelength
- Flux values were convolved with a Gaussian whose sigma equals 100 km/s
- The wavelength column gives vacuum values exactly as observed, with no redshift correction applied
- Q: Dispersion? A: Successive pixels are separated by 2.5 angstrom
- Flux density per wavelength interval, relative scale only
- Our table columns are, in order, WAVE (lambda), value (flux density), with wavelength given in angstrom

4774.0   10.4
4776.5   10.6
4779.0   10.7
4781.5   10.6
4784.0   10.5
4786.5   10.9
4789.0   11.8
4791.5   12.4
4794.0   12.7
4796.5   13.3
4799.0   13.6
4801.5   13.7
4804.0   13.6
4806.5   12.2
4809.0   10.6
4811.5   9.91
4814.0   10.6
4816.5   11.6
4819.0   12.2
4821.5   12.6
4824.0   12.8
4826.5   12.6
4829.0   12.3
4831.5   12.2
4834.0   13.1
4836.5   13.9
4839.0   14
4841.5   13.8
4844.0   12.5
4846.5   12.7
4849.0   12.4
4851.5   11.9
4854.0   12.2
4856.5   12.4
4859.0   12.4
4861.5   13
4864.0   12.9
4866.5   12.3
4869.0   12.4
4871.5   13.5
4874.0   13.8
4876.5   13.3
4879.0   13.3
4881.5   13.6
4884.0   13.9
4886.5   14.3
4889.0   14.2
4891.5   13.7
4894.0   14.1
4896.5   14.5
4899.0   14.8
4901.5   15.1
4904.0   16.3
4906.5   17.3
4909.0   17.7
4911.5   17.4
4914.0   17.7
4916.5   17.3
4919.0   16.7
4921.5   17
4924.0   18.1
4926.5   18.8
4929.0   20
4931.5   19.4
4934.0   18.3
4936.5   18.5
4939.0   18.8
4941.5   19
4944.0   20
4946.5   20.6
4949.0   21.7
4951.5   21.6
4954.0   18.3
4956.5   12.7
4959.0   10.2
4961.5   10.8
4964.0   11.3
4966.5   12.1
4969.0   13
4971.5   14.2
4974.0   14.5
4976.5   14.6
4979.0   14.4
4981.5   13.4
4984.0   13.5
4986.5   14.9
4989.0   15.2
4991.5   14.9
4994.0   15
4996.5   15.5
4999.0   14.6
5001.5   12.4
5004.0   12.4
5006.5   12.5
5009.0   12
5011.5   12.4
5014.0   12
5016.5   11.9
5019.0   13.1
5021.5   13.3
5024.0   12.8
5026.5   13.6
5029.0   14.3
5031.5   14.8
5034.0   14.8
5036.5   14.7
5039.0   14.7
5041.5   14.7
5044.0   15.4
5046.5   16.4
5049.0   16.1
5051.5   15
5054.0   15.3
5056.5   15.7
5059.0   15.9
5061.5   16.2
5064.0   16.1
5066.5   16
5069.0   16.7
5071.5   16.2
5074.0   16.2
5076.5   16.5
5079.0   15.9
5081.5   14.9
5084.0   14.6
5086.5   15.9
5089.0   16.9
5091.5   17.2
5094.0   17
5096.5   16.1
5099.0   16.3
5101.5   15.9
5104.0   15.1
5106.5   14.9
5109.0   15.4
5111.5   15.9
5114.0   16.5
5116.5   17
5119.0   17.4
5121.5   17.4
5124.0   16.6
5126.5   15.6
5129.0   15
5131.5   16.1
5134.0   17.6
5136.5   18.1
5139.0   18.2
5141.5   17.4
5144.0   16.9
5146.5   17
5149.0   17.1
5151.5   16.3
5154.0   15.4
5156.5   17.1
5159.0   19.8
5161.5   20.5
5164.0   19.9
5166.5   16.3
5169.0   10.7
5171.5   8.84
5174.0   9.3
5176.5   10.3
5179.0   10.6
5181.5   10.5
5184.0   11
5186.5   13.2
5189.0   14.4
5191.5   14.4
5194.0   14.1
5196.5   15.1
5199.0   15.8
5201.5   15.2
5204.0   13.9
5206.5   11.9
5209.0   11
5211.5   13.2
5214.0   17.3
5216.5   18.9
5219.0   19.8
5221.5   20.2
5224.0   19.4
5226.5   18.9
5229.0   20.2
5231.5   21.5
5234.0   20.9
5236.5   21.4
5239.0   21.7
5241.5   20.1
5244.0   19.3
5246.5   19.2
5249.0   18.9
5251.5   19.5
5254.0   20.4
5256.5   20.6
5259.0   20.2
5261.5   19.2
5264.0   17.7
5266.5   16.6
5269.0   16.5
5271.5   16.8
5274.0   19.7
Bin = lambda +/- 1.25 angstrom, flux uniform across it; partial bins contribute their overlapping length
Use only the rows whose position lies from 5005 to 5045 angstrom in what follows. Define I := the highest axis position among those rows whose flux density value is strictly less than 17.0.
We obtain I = 5044.0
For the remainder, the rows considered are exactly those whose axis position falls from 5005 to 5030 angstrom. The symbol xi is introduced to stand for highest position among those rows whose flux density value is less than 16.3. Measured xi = 5029.0 angstrom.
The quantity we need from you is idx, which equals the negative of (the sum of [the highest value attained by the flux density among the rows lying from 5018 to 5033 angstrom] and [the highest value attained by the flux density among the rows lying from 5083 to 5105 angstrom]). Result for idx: -32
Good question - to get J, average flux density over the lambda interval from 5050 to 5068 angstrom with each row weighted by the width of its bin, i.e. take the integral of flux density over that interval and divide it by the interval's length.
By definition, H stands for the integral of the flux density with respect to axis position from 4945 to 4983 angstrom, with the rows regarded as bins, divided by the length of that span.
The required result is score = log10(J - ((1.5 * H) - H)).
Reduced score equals 0.92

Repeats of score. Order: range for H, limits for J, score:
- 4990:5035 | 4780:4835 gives 0.73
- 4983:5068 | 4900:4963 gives 1.02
